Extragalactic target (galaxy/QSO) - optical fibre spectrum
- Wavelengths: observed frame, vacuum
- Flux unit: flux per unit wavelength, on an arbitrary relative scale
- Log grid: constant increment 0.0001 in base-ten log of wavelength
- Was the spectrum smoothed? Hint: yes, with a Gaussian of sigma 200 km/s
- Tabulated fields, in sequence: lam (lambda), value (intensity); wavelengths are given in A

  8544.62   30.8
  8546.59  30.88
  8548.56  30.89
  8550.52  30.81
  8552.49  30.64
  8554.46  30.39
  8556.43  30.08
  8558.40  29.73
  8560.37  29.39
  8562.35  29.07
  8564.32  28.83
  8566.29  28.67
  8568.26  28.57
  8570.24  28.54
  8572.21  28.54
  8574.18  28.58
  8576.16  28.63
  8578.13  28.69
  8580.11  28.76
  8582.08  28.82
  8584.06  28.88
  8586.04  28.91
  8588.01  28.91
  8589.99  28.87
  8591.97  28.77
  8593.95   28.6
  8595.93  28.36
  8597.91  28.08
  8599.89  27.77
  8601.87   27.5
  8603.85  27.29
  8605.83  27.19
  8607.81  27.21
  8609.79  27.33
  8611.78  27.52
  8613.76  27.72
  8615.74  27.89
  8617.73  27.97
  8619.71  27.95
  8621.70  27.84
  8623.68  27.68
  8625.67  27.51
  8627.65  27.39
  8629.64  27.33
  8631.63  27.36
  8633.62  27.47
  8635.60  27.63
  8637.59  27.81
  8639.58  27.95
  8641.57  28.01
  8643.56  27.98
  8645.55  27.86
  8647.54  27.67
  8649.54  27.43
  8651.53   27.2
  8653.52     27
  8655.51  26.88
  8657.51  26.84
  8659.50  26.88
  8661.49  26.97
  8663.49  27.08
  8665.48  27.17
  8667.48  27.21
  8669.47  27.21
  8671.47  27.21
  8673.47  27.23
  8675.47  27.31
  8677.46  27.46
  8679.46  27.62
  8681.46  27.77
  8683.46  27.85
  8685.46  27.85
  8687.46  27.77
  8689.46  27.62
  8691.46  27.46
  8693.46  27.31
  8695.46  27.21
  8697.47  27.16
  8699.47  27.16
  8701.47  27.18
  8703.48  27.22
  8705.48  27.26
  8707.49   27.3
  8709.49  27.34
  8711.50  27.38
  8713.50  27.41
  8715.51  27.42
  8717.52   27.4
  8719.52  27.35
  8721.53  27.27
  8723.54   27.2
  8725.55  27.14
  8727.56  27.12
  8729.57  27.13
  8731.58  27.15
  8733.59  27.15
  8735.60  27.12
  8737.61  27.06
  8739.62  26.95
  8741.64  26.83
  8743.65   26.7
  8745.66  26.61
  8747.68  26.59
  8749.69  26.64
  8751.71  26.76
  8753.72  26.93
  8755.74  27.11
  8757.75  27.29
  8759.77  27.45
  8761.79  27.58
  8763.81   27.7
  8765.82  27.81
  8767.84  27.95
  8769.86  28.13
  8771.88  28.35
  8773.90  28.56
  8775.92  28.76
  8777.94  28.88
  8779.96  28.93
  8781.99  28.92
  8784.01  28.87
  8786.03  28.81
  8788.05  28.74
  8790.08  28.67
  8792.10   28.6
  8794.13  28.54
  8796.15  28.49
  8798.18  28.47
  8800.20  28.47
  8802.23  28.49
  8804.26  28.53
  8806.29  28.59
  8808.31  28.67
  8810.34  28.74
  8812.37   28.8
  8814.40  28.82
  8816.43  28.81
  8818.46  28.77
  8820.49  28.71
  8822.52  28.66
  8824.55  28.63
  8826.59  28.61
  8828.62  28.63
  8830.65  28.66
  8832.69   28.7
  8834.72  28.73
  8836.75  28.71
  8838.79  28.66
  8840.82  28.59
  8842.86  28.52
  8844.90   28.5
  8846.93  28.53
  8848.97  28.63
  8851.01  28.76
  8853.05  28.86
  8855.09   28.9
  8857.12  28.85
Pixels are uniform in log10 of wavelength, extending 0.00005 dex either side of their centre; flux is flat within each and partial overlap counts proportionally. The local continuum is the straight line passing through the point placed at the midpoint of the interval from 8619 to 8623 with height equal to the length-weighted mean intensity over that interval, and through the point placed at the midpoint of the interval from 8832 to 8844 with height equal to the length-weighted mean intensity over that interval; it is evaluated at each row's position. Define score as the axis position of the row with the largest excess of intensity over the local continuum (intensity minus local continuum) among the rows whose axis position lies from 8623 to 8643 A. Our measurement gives 8641.57 A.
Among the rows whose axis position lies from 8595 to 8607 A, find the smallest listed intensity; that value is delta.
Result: 27.19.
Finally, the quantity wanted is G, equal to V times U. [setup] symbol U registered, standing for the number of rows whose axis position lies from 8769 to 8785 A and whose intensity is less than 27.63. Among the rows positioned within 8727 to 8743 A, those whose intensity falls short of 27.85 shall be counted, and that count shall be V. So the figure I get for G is 0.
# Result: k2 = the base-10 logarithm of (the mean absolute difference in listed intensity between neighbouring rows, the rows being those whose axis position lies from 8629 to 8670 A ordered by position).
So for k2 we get -0.95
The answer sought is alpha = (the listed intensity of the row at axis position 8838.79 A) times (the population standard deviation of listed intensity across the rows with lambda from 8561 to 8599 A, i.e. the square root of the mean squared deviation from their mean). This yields 6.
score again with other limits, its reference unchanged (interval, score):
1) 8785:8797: 8786.03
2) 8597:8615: 8597.91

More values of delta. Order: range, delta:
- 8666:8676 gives 27.21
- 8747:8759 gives 26.59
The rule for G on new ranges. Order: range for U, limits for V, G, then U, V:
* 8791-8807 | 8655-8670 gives 0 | 0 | 8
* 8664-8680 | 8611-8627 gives 40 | 8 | 5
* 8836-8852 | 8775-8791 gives 0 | 0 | 0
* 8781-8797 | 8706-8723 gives 0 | 0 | 8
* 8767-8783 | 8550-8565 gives 0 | 0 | 0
